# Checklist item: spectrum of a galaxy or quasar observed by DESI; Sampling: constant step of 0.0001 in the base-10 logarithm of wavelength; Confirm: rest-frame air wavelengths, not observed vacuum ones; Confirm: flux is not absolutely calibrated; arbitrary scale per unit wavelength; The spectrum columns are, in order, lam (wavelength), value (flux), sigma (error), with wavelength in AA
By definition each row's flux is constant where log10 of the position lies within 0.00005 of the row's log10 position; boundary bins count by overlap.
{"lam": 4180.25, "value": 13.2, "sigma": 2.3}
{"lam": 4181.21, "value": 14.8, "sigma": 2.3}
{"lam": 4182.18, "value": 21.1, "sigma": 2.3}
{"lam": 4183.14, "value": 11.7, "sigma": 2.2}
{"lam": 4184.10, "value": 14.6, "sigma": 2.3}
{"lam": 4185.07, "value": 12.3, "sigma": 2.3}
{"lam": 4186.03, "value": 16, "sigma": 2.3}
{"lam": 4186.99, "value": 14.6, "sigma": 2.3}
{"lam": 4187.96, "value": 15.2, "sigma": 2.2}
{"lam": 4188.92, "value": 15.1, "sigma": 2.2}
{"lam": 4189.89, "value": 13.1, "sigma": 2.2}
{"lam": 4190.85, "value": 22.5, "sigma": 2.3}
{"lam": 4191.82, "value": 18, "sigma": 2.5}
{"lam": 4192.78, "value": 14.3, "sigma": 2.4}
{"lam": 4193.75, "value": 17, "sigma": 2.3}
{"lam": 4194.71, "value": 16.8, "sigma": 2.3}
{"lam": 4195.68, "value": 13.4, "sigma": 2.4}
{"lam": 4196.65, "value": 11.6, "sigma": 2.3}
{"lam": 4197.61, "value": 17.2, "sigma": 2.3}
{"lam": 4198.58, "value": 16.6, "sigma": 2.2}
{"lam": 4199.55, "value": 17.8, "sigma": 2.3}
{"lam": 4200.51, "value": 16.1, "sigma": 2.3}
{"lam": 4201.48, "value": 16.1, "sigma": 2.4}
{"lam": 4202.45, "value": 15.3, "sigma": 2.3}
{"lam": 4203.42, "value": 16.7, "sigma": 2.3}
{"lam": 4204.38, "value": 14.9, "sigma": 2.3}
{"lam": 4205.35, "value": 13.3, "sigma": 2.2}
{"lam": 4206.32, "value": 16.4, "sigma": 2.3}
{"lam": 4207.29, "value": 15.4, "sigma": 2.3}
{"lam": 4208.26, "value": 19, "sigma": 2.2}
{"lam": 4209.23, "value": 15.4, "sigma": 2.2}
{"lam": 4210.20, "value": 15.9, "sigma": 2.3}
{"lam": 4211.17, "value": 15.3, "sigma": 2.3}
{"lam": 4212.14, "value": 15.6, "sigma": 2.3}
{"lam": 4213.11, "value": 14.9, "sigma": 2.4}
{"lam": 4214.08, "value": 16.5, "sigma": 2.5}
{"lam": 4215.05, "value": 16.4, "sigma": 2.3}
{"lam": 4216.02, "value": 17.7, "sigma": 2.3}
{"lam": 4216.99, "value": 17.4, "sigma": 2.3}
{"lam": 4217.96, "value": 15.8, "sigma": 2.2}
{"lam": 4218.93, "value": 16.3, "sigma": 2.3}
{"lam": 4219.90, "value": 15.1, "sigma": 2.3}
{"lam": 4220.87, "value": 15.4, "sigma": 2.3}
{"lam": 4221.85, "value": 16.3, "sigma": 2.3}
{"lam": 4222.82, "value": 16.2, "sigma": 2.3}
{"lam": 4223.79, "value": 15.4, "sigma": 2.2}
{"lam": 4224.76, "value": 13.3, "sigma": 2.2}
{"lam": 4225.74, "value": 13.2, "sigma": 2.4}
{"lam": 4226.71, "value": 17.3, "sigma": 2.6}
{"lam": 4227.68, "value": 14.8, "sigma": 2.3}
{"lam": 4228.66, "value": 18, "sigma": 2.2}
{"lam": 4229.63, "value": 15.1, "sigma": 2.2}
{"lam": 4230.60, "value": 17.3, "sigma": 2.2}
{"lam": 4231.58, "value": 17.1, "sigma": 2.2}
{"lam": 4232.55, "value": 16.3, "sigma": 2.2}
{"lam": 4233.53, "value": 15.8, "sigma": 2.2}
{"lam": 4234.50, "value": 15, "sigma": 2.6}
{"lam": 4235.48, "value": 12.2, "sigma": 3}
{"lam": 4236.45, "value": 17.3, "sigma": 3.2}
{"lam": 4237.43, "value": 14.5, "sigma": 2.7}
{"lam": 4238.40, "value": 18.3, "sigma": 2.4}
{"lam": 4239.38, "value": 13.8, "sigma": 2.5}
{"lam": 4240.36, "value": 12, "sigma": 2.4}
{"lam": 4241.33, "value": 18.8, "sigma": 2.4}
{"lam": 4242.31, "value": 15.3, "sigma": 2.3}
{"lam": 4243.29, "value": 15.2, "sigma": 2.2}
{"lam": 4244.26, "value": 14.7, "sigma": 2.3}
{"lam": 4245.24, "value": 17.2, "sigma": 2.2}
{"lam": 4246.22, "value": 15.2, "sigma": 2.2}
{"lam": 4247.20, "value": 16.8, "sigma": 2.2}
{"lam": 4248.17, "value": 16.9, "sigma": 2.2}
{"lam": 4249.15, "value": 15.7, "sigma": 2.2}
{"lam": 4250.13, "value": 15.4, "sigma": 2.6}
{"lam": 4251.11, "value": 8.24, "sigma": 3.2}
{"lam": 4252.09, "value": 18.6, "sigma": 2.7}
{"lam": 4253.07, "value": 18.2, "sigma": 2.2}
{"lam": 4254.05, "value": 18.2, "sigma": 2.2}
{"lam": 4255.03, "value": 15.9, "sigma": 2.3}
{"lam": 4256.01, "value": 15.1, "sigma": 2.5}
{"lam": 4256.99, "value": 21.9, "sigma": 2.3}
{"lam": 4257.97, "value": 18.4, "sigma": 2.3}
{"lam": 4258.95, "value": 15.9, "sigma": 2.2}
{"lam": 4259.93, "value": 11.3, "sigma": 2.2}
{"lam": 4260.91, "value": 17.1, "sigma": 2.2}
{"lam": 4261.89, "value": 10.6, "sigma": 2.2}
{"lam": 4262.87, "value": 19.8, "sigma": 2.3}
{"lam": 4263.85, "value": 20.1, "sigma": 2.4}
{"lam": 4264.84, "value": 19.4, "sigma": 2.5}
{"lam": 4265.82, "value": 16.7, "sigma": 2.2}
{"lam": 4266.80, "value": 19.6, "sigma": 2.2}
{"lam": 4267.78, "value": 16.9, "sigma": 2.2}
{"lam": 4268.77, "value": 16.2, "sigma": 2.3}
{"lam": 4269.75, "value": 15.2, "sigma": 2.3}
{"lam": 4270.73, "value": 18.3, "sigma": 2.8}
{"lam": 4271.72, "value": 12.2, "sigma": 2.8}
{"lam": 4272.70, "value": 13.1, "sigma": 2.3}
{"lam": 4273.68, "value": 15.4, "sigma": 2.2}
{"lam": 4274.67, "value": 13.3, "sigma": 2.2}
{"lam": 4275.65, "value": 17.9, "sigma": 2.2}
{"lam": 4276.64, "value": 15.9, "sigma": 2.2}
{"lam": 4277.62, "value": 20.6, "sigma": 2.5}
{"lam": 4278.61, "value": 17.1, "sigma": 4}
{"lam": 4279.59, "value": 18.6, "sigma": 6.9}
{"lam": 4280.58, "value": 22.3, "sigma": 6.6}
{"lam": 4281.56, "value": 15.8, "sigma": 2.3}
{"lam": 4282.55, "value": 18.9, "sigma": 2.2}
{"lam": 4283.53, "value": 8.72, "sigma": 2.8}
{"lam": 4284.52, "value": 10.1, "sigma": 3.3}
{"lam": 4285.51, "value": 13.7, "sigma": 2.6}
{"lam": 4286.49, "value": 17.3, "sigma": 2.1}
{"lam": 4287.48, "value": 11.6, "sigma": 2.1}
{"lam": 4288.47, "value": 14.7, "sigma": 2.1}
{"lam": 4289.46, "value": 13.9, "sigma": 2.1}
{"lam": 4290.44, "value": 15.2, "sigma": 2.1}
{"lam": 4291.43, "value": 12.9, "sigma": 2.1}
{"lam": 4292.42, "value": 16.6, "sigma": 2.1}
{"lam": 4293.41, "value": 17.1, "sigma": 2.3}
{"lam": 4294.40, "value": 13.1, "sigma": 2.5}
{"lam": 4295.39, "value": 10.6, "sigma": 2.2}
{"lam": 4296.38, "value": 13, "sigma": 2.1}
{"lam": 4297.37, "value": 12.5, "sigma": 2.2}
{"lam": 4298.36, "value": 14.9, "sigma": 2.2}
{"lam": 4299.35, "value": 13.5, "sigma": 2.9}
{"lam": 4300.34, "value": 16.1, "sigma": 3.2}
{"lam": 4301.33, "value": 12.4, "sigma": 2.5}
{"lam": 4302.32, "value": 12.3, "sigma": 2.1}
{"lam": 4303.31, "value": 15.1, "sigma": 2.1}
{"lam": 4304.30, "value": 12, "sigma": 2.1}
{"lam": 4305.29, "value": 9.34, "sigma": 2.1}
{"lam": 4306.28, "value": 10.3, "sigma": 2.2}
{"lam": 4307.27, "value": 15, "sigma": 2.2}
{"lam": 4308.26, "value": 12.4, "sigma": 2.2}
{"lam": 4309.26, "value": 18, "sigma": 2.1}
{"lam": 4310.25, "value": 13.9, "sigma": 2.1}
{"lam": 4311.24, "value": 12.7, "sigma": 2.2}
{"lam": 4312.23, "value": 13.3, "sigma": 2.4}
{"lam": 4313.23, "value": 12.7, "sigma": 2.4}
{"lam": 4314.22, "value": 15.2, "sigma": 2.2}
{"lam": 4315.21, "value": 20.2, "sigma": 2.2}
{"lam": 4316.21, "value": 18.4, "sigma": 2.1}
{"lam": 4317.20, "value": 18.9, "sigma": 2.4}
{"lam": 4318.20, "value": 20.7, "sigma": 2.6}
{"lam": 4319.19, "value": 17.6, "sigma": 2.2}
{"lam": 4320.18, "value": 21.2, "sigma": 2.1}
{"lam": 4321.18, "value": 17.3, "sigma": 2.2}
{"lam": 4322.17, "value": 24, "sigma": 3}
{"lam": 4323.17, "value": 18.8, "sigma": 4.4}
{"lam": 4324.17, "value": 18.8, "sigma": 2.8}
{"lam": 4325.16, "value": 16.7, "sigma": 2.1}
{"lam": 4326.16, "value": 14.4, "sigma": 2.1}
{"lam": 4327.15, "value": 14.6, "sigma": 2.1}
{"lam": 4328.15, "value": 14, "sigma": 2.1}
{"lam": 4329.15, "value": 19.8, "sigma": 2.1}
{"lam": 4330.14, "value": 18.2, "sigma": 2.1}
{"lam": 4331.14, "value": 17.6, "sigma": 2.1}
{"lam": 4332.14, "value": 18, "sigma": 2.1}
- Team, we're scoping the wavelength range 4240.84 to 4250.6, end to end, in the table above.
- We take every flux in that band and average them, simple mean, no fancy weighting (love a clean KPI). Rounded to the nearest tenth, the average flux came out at 16.1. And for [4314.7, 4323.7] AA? 19.7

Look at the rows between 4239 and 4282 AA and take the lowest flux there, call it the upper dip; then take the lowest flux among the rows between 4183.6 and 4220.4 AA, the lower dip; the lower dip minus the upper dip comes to 3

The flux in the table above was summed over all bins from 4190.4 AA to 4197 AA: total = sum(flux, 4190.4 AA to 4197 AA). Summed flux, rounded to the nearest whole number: 114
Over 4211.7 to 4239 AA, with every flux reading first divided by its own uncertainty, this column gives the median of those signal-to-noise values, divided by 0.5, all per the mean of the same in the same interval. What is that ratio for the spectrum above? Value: 2.06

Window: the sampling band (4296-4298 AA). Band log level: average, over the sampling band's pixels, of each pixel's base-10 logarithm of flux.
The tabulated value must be 1.11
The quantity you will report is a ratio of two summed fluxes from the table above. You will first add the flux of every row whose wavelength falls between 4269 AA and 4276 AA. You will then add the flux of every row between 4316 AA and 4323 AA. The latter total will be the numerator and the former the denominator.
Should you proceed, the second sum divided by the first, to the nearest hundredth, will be 1.31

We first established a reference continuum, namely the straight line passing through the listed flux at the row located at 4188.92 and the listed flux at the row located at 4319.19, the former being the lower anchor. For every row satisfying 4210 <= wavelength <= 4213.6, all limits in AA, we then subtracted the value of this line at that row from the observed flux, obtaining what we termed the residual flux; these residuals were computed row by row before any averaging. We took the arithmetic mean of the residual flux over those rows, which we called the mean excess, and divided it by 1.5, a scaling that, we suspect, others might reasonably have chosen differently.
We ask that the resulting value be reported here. -0.1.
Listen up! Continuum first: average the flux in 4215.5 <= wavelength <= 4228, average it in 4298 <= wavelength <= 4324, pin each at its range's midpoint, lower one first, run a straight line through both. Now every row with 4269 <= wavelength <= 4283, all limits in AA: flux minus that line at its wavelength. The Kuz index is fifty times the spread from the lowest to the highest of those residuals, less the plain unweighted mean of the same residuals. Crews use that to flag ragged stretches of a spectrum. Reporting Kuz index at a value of 504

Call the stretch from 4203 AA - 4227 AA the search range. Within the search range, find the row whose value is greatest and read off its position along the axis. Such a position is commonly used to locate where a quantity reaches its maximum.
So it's 4208.26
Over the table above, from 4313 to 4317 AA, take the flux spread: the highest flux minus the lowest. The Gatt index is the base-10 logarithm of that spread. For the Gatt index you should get 0.9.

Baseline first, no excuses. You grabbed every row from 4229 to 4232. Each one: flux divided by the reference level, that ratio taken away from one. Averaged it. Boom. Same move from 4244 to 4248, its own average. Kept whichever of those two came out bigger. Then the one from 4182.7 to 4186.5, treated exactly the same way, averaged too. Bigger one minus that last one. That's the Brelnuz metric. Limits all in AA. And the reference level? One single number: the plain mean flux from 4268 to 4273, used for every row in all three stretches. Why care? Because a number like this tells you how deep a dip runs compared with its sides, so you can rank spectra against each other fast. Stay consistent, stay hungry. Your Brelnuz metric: -0.16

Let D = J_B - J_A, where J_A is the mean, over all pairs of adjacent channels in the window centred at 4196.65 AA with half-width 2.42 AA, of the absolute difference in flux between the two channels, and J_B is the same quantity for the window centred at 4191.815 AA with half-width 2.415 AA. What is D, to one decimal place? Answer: 2.2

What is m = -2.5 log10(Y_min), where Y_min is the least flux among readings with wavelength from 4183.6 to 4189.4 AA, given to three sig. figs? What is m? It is -2.72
